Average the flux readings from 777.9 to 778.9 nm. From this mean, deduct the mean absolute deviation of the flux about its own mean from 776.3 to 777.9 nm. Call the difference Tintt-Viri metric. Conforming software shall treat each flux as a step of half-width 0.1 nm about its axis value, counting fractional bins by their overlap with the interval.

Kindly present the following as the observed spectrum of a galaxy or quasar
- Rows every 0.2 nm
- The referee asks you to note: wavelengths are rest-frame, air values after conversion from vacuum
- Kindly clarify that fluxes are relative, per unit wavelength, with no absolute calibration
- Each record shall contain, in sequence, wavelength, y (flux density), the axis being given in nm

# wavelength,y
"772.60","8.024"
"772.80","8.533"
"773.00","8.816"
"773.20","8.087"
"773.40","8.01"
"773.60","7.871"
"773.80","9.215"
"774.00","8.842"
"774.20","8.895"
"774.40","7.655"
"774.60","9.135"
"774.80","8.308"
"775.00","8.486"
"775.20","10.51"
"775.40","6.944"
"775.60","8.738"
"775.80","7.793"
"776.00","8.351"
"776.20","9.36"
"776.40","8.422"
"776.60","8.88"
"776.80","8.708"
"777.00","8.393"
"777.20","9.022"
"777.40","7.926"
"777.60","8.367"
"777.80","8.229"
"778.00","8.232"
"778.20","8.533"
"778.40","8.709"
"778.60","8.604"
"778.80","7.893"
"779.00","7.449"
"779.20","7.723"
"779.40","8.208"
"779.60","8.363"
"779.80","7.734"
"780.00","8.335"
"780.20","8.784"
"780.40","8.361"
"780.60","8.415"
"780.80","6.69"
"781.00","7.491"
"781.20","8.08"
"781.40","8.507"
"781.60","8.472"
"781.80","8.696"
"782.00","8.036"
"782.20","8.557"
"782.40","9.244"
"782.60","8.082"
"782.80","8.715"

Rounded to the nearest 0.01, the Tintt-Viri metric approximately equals 8.11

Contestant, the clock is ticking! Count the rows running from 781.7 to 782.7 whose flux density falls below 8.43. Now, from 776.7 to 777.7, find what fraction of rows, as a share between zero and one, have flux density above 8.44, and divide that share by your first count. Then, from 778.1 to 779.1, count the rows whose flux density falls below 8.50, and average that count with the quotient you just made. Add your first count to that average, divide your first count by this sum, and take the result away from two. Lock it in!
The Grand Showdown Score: 1.35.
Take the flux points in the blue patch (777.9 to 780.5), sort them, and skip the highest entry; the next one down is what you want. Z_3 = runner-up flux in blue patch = 8.709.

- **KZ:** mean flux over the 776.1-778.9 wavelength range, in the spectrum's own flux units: 8.52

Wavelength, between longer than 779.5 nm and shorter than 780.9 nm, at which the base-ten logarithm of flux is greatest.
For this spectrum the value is 780.20 nm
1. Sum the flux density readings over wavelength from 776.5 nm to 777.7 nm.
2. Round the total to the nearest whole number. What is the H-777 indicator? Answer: 51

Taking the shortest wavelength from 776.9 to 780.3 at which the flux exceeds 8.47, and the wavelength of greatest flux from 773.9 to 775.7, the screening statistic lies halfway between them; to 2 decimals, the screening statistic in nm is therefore 776.20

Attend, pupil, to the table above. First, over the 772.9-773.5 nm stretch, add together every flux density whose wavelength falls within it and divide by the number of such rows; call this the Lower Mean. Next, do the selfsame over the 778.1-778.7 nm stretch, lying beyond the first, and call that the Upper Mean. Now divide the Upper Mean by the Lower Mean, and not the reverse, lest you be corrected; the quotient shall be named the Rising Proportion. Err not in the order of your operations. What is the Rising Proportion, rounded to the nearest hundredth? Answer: 1.04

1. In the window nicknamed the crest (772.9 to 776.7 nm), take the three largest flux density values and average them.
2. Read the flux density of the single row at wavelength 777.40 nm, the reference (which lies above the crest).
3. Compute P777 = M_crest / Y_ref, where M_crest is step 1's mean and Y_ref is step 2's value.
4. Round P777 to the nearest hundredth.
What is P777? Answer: 1.22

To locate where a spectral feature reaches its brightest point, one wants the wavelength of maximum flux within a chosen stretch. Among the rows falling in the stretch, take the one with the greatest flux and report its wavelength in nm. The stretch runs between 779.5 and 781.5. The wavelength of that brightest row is 780.20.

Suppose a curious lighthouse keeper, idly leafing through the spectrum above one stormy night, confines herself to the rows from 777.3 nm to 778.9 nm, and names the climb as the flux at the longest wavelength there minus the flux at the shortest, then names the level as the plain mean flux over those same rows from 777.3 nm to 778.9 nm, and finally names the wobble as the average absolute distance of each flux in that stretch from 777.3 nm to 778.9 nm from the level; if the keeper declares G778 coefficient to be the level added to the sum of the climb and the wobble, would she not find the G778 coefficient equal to 8.5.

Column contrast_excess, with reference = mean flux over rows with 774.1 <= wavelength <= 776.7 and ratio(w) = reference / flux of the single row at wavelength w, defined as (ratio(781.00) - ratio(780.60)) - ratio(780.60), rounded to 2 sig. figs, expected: -0.89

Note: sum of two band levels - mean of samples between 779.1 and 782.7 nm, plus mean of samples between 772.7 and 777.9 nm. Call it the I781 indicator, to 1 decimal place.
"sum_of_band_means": 16.7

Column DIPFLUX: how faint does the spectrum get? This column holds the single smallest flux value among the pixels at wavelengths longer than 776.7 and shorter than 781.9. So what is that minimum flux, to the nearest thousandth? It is 6.690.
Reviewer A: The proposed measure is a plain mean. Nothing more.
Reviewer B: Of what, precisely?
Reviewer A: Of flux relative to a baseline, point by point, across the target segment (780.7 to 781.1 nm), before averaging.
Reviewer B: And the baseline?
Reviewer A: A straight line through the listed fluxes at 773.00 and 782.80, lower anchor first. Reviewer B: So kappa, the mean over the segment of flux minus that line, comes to -1.6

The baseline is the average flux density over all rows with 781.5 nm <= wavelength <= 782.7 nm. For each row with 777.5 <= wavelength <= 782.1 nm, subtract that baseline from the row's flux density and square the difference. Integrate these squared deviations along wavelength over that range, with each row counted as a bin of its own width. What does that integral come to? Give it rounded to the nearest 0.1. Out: 1.6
